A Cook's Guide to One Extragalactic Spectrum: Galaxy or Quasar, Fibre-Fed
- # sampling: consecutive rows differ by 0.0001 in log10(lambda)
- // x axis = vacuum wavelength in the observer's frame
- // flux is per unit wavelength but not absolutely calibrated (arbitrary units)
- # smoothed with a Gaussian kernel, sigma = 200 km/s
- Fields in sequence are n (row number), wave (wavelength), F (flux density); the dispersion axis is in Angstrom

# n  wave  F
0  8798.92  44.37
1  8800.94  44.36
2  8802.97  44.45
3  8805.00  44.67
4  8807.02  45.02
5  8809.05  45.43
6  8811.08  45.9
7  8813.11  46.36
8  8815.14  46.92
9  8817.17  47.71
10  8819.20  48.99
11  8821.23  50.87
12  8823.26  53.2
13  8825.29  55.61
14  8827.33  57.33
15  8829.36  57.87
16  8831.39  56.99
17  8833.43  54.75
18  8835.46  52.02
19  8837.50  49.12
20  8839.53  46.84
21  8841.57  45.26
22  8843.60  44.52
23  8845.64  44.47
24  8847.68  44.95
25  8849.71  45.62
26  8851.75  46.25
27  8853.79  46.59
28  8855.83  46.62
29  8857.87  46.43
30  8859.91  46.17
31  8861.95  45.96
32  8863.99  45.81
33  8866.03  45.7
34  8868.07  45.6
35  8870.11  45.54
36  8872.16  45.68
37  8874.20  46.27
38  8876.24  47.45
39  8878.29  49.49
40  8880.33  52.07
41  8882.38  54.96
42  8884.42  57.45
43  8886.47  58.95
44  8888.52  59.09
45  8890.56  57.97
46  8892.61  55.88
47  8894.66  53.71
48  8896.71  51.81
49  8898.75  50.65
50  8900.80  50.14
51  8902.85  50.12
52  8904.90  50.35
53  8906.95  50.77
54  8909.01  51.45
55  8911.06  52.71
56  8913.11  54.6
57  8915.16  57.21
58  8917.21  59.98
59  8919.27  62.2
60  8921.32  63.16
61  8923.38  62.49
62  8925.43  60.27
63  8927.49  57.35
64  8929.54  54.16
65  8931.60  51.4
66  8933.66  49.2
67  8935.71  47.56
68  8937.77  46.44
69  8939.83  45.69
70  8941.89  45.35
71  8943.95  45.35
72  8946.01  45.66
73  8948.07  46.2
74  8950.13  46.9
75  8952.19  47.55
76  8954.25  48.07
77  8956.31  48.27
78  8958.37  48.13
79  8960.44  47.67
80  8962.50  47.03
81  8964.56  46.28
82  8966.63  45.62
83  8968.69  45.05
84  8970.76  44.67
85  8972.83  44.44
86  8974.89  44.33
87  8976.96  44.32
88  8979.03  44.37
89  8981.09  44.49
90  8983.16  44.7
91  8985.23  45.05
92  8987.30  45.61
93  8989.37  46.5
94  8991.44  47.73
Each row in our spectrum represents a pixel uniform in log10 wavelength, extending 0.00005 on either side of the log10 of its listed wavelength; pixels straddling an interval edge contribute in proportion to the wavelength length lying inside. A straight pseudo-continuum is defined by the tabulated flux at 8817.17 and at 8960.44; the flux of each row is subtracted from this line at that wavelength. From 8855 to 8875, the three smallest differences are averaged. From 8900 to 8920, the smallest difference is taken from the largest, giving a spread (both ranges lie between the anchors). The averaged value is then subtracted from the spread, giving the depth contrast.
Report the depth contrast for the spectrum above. 11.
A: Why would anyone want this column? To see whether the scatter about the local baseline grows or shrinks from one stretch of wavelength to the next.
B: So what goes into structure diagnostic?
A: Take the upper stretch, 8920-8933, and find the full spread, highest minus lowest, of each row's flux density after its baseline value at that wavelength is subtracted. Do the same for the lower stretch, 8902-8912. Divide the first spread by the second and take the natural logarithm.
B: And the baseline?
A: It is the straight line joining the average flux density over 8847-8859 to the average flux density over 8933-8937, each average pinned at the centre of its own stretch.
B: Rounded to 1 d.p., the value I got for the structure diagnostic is 1.6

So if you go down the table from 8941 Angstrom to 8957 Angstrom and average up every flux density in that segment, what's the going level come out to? 46.7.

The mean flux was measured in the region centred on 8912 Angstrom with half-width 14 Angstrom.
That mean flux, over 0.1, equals 554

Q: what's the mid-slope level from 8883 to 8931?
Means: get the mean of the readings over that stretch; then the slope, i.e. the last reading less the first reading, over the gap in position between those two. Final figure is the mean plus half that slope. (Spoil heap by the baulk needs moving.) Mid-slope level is 55.7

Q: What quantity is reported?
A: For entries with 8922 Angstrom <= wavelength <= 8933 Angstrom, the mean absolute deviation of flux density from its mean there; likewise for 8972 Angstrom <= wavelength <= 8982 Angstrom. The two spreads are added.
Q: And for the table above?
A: 4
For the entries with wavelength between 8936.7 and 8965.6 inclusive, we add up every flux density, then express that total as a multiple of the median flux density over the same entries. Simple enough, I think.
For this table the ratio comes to 14.0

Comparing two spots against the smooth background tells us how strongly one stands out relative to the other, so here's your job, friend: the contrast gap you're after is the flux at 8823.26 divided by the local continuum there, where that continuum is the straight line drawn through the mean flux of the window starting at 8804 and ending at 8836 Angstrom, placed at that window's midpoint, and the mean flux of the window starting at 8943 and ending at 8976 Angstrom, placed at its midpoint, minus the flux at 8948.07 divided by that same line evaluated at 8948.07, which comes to 0.06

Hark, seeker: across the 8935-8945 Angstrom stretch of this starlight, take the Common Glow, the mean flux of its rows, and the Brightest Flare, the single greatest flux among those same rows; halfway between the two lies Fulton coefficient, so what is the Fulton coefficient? 47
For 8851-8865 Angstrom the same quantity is 46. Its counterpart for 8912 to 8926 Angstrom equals 62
